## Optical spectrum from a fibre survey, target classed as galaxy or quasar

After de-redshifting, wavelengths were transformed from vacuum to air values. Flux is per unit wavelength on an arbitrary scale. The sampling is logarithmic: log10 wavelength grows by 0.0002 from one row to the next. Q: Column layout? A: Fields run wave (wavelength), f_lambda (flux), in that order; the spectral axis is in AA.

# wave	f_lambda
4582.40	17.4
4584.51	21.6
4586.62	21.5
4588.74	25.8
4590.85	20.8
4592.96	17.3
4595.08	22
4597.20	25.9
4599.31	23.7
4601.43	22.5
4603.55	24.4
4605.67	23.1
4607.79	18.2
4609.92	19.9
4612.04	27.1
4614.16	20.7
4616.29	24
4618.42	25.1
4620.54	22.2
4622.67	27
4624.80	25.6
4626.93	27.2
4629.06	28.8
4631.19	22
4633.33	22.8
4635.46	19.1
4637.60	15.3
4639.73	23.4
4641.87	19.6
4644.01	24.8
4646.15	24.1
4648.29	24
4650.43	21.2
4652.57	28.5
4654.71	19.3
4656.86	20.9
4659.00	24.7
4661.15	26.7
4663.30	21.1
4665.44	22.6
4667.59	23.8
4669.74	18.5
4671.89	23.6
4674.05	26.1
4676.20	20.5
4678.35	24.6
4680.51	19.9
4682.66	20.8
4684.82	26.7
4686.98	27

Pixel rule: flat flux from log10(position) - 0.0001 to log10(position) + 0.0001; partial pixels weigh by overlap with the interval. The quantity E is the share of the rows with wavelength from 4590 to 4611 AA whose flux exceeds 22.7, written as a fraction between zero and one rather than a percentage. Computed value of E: 0.40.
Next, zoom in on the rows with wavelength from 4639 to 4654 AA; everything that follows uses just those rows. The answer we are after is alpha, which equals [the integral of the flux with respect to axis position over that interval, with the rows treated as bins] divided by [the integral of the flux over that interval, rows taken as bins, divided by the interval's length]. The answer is 15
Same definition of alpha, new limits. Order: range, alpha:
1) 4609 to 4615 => 6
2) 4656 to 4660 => 4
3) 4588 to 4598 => 10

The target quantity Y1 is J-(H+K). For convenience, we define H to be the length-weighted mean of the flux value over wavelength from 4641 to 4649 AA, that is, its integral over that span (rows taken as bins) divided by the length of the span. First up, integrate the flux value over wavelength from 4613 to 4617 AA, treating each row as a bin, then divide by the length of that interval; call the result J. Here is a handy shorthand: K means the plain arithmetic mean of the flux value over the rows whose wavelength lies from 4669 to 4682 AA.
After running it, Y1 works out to -23.0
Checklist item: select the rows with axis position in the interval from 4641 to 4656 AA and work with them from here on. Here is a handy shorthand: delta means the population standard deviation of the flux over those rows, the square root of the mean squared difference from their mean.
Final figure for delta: 3.0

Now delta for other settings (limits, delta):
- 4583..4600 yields 2.6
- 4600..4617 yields 2.6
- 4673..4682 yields 2.6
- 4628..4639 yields 4.5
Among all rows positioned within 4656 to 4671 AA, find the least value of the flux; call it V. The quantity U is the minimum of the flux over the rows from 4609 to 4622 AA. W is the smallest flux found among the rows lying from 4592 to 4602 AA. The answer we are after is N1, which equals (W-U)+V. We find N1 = 16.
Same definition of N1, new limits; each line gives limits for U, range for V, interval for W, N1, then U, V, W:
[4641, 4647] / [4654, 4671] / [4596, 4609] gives 17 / 19.6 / 18.5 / 18.2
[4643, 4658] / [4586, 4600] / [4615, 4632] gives 20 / 19.3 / 17.3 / 22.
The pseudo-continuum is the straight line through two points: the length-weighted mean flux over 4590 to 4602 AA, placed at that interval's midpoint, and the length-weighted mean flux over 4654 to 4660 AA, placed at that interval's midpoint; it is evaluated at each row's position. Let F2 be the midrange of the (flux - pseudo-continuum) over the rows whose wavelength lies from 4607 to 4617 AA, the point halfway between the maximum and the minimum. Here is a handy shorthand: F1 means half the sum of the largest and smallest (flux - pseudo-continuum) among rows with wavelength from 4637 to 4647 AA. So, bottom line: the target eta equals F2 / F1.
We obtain 0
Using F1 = -1.8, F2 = 0.7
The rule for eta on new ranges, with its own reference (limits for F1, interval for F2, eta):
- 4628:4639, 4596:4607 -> 11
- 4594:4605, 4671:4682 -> 1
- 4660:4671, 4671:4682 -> 2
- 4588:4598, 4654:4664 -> -3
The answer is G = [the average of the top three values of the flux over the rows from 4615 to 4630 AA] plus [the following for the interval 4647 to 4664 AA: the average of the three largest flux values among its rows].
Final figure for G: 54.3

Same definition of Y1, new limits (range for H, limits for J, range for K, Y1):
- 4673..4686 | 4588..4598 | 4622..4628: -27.6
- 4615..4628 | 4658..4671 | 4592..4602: -24.5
